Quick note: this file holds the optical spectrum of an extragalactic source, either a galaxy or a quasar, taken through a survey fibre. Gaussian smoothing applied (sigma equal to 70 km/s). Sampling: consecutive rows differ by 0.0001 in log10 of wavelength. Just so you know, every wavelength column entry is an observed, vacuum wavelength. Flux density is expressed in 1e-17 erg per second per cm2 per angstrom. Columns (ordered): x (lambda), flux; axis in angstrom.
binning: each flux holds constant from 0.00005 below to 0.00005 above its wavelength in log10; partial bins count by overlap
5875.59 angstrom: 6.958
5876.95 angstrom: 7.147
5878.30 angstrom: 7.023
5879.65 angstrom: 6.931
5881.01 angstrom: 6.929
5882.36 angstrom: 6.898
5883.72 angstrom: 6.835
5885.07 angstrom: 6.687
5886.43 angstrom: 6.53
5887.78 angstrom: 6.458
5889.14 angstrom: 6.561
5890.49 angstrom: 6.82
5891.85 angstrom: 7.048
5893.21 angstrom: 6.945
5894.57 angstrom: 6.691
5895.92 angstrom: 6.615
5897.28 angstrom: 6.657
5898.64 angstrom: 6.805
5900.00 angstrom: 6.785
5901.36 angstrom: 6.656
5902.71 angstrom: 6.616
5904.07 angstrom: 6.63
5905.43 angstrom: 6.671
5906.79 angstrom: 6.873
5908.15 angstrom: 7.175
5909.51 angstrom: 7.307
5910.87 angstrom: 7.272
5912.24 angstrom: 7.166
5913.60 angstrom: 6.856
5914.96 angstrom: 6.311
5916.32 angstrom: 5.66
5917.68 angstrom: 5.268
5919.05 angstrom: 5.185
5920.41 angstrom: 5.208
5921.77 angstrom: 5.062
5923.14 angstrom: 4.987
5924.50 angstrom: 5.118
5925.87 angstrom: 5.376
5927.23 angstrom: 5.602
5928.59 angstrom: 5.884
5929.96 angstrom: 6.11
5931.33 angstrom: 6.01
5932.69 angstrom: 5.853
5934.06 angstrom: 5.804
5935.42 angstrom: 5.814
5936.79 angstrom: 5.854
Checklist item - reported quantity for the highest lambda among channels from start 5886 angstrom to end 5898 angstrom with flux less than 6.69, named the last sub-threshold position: 5897.28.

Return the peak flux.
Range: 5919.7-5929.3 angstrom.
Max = 5.884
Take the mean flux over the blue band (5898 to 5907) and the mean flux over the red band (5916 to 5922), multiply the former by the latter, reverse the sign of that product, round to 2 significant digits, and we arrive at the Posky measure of -35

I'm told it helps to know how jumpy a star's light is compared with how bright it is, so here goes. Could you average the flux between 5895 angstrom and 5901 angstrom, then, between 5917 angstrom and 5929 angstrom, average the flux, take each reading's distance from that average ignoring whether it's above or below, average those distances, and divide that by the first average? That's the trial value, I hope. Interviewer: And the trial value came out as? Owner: 0.032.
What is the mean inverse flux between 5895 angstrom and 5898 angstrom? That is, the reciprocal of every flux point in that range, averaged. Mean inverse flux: 0.151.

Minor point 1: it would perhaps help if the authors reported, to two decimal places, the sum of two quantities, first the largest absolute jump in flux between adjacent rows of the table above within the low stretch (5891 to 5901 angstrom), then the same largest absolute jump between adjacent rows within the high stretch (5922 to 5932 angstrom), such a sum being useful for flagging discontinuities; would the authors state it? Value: 0.54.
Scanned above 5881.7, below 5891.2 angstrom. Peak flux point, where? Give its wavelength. 5882.36 angstrom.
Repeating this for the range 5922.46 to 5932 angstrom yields 5929.96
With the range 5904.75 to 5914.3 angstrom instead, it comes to 5909.51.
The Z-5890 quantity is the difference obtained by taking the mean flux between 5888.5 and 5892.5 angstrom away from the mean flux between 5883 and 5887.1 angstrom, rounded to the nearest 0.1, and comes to -0.1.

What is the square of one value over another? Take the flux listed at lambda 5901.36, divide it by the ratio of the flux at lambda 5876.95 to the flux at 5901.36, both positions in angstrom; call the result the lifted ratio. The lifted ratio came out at 6.2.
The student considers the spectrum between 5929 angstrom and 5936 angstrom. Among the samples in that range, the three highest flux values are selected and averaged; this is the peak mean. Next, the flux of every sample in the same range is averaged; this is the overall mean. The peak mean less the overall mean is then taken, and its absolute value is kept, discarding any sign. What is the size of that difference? 0.073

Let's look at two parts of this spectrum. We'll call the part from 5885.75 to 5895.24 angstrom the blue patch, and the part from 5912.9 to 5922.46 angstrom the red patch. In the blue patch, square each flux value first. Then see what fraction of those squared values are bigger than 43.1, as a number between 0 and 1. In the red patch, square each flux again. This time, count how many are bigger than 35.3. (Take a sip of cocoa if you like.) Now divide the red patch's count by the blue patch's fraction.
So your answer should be 3.5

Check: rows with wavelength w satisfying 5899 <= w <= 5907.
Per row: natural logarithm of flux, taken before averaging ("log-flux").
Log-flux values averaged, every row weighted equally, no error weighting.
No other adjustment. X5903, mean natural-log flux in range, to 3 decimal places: 1.903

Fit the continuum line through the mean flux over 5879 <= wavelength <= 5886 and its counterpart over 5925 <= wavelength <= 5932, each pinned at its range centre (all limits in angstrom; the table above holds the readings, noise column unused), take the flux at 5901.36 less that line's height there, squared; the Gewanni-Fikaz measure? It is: 0.06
